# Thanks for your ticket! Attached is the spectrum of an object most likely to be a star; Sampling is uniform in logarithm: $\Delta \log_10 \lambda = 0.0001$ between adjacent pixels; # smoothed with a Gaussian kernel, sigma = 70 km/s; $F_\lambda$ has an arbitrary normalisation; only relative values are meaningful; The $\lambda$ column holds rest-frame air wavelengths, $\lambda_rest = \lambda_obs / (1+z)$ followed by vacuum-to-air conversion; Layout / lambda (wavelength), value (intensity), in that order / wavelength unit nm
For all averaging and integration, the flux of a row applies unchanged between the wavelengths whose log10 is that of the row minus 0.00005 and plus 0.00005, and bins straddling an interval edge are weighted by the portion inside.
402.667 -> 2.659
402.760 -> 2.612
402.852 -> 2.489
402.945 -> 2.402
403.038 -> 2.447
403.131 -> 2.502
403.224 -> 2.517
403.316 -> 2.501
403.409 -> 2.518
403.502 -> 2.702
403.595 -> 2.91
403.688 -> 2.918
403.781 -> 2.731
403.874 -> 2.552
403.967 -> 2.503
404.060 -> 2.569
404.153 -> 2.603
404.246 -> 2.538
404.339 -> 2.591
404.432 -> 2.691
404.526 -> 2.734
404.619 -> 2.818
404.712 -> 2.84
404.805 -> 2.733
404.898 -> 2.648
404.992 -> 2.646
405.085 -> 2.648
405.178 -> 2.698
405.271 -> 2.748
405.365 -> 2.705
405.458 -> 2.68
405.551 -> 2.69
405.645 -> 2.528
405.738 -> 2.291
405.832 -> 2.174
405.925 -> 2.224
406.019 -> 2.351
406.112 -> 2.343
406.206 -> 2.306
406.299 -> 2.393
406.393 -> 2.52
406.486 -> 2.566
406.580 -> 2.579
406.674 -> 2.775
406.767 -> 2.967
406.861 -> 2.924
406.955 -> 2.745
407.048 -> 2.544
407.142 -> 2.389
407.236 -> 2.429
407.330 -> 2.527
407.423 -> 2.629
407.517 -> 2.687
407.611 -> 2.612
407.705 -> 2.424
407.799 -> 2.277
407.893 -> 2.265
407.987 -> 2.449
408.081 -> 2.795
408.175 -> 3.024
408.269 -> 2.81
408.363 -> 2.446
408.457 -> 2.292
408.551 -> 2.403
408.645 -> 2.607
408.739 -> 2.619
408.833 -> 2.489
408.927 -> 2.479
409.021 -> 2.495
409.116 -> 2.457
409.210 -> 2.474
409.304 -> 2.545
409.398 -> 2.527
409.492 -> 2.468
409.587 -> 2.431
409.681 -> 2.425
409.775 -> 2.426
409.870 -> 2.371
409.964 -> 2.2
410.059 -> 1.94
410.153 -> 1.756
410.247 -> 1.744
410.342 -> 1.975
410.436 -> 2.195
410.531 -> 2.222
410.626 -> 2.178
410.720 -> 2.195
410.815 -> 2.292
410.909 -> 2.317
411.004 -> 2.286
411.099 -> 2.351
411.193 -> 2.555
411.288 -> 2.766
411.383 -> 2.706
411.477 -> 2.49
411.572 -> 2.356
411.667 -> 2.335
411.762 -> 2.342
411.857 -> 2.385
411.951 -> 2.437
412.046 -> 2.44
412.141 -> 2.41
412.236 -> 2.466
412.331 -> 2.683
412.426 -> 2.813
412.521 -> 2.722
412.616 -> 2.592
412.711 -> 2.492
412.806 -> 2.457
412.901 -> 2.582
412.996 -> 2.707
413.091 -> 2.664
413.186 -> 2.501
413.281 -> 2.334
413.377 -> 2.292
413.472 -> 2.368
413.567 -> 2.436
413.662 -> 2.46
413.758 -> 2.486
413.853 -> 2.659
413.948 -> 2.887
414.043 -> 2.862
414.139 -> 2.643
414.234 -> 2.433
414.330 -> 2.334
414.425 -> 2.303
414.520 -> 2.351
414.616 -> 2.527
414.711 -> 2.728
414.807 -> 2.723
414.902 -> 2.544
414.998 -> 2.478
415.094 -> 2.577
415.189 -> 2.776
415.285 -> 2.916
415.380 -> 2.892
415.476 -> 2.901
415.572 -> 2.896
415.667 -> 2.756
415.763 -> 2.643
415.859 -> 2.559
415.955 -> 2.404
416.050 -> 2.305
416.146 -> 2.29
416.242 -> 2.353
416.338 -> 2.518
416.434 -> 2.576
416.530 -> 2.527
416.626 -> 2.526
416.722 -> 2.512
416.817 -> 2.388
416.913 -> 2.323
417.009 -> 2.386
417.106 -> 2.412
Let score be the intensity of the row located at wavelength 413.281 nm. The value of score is 2.334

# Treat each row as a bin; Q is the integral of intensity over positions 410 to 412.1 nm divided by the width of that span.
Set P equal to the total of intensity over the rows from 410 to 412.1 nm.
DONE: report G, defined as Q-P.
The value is -48.0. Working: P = 50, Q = 2.28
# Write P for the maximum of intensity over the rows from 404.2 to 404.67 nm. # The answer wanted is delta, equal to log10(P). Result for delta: 0.450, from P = 2.818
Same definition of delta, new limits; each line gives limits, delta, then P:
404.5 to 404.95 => 0.453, 2.84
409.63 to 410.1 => 0.385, 2.426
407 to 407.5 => 0.420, 2.629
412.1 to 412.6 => 0.449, 2.813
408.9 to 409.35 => 0.406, 2.545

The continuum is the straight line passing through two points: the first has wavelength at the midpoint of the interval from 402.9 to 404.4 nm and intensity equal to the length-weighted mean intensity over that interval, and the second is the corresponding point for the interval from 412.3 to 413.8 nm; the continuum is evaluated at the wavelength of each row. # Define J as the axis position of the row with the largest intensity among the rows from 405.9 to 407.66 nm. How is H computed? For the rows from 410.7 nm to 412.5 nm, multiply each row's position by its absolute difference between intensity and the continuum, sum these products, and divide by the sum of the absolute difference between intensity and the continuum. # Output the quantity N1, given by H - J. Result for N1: 4.70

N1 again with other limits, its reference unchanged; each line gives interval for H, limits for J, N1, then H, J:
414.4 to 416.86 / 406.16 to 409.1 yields 7.28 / 415.45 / 408.175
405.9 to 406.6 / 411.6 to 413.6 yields -6.32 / 406.11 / 412.426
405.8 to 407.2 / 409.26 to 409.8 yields -2.91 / 406.39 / 409.304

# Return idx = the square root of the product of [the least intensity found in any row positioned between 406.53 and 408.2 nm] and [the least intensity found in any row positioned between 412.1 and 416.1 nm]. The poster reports 2.28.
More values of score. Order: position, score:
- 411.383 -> 2.706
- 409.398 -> 2.527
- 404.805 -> 2.733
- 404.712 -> 2.84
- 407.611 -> 2.612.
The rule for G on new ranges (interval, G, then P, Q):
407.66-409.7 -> -52.7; 55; 2.51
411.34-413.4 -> -52.7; 55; 2.51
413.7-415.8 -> -55.7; 58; 2.65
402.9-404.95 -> -55.3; 58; 2.63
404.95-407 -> -53.9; 57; 2.57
